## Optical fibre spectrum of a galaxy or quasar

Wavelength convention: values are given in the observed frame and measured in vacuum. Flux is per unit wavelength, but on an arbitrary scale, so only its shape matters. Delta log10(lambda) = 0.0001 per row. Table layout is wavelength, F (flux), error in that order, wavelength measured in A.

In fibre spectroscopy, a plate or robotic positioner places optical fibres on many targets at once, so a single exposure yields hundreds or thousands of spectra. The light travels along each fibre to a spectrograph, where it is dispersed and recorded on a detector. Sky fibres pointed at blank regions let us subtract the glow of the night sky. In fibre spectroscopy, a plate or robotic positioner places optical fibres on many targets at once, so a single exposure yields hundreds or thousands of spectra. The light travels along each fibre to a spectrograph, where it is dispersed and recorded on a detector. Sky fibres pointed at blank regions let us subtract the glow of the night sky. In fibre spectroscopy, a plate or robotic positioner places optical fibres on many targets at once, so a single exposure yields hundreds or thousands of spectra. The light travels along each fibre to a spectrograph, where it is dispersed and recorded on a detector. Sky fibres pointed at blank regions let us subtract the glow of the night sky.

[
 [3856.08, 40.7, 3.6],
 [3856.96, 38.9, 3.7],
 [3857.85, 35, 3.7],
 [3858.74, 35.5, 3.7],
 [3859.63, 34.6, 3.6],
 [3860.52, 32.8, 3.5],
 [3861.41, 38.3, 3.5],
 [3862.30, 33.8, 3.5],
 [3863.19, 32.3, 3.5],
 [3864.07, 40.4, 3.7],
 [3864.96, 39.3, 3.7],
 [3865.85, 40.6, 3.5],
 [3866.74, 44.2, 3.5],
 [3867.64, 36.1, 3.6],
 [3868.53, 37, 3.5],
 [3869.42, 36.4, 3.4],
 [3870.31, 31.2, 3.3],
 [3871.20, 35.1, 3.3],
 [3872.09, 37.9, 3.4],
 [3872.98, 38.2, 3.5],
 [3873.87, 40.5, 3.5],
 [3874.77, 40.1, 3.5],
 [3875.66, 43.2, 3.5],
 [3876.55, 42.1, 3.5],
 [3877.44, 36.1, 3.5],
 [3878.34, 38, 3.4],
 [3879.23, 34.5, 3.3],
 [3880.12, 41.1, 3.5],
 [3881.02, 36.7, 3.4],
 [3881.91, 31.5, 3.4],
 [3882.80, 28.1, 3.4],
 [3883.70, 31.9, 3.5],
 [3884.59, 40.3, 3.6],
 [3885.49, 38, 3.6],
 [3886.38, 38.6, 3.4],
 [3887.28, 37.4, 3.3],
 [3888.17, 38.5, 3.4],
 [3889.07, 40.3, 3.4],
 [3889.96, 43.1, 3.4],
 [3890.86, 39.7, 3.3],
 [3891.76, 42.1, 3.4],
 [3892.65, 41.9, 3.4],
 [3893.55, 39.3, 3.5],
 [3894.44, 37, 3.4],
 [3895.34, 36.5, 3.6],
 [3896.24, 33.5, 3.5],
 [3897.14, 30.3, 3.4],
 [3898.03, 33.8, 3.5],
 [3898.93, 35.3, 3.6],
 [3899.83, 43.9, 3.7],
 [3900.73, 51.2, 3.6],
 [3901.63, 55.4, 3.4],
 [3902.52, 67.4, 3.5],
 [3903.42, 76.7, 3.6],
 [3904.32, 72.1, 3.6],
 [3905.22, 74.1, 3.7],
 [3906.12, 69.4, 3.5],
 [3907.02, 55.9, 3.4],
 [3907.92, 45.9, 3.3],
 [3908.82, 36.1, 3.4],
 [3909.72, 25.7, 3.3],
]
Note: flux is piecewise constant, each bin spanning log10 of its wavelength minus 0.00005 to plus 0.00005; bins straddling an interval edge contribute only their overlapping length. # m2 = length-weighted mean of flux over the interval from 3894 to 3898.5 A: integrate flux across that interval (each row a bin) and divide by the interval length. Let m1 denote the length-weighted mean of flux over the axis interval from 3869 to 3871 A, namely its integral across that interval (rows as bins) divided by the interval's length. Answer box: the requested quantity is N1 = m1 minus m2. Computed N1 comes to 0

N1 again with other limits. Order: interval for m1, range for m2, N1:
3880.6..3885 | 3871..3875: -5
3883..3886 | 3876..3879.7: -2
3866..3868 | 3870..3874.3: 3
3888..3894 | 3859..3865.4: 5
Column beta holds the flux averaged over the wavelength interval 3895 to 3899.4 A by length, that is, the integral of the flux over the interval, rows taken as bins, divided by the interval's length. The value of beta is 33.8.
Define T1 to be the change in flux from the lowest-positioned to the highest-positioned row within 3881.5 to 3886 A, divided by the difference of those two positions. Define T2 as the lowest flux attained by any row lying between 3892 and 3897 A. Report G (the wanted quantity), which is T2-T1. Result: 32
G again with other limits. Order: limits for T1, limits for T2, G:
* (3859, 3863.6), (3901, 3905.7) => 56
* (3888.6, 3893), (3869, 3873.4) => 31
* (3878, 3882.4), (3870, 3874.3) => 33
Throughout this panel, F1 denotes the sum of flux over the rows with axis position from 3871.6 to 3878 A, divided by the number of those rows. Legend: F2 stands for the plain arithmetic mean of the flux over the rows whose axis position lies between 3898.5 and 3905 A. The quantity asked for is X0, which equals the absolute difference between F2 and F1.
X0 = 17.7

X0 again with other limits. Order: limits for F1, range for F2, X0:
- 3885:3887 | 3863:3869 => 0.3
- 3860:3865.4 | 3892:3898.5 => 0.1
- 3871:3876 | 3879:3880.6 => 1.4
